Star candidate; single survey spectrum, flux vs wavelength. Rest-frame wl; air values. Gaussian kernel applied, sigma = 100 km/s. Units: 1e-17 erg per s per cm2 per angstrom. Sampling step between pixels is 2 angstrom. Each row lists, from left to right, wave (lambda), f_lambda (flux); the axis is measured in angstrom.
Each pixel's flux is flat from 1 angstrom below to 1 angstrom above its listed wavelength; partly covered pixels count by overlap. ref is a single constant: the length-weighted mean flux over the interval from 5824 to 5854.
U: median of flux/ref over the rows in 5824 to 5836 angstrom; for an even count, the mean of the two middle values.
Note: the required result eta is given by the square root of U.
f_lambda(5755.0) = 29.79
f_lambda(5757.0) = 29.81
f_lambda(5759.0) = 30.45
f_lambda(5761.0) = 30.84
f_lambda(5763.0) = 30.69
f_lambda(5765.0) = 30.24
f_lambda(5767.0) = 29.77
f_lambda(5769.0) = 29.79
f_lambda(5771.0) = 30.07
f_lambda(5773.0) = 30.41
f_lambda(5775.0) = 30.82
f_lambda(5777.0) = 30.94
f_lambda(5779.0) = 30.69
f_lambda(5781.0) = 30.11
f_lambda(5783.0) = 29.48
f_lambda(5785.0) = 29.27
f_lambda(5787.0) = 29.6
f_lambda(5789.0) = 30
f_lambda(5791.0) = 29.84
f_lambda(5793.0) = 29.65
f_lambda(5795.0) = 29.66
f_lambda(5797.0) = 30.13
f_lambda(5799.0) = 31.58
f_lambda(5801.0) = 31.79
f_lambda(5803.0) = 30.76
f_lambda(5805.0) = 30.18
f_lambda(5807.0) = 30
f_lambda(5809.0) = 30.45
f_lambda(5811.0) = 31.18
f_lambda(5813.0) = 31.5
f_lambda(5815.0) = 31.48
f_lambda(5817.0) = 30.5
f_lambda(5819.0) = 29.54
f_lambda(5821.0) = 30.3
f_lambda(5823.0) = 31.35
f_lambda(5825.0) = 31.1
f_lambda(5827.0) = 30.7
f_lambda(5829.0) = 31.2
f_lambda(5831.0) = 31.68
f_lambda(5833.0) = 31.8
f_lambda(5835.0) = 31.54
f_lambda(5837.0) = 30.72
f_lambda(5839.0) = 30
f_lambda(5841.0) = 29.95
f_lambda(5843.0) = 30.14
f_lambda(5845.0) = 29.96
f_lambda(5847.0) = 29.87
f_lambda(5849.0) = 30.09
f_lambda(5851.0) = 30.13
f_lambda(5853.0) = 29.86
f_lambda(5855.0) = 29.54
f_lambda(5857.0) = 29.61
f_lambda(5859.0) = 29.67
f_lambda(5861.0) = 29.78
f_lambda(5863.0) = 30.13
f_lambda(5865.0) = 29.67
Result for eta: 1.01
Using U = 1.03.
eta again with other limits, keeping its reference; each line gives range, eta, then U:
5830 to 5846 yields 1.00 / 1.00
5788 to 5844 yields 1.00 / 1.00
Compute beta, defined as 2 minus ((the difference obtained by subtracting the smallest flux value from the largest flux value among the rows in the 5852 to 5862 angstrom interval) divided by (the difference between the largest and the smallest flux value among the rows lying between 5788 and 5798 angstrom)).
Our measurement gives 1.33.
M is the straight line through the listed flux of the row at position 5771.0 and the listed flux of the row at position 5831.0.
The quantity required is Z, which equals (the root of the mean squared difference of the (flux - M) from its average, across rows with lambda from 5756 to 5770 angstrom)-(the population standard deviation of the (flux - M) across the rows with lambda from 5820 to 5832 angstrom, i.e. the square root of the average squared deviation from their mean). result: 0.07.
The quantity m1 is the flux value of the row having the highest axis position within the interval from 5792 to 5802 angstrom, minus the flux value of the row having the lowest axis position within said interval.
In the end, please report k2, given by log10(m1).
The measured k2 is 0.3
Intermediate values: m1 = 2.1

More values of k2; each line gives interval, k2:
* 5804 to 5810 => -0.6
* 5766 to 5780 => 0.0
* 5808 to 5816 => 0.0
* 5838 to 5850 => -1.0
